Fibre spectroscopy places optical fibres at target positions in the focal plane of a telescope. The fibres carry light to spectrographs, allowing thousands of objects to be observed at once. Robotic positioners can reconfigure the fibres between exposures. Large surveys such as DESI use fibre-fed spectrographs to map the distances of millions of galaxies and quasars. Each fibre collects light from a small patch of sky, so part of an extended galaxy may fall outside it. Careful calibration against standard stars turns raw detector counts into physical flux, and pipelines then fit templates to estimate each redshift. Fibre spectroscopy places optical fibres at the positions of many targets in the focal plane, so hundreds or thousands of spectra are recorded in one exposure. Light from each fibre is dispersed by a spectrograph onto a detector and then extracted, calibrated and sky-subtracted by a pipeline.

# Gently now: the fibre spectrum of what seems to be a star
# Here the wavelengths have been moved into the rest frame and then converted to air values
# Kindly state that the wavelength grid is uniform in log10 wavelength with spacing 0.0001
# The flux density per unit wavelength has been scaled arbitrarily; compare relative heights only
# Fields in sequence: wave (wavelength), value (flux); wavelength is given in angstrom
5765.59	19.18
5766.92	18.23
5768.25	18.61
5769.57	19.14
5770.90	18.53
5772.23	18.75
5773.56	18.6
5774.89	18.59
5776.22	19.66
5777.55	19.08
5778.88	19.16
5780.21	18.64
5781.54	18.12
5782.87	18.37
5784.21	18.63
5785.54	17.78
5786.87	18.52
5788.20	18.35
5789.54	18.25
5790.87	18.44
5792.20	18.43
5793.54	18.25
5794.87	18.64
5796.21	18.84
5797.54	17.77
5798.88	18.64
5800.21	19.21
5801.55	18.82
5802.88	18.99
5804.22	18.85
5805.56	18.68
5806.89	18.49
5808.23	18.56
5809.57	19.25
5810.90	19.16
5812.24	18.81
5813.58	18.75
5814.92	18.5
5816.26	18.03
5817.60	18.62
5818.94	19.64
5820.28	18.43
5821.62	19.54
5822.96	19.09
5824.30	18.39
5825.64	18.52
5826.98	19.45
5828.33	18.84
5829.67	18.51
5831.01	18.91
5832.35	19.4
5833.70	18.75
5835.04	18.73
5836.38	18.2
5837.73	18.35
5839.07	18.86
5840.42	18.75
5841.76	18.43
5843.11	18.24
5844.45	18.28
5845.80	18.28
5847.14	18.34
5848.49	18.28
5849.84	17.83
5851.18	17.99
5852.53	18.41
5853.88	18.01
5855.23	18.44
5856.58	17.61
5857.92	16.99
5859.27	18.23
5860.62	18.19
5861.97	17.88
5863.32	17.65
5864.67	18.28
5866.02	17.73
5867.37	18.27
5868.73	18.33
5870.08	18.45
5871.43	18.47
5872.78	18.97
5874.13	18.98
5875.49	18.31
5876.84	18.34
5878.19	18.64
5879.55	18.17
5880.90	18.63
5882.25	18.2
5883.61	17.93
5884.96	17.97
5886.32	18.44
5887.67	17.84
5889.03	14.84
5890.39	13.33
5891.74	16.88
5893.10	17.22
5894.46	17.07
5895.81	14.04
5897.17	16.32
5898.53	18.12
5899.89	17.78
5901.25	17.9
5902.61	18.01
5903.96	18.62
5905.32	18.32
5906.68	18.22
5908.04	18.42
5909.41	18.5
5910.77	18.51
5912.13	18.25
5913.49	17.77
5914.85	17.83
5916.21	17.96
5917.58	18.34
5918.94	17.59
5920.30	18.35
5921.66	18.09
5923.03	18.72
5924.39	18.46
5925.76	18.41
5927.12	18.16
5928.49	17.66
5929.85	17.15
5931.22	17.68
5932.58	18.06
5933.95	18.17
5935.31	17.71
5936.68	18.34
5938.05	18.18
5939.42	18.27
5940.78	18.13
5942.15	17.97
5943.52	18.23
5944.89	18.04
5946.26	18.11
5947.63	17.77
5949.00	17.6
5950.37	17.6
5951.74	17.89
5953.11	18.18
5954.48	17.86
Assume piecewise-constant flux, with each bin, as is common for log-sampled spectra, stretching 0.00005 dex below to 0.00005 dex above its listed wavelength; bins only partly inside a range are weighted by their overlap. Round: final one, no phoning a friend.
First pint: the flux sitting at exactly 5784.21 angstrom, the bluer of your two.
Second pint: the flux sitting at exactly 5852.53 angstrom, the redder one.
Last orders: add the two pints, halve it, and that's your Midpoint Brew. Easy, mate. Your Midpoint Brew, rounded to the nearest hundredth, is 18.52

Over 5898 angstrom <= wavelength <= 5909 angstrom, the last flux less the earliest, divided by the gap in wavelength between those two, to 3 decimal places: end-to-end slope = 0.032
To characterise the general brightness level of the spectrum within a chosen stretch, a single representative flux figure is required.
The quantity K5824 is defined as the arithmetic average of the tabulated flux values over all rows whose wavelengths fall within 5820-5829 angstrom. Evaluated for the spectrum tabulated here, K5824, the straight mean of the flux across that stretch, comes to 18.9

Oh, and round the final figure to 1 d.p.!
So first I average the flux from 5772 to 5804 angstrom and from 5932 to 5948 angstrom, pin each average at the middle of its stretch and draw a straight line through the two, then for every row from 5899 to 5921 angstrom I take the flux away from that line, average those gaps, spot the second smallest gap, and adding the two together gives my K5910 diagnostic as -0.3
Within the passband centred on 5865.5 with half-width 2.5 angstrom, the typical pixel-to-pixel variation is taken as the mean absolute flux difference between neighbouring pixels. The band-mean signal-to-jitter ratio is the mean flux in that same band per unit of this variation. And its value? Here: 31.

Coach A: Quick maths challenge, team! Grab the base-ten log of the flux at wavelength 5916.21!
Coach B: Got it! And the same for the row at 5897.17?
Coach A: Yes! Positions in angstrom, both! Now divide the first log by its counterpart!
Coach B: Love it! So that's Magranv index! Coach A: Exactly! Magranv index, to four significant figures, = 1.034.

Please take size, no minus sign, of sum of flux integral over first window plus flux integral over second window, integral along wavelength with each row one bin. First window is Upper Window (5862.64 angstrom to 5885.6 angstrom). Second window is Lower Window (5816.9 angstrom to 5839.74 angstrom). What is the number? 851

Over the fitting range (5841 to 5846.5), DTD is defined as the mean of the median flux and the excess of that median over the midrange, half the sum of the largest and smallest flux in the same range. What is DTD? 9.11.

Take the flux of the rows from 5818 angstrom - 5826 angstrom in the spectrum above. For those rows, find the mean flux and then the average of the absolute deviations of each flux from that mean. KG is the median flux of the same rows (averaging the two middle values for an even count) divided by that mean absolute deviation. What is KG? 39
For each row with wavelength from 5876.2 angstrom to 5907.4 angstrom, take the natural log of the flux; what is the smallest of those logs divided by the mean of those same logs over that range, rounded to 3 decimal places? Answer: 0.907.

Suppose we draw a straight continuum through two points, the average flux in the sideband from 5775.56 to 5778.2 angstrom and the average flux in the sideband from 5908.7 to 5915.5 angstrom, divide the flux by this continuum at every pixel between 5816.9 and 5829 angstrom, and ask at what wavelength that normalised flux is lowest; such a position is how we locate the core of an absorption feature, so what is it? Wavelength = 5824.30 angstrom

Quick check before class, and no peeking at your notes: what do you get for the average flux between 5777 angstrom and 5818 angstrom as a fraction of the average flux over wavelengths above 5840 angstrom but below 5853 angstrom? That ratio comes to 1.02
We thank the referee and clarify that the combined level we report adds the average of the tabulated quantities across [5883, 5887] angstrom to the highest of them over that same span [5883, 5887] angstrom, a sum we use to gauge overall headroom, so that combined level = 36.6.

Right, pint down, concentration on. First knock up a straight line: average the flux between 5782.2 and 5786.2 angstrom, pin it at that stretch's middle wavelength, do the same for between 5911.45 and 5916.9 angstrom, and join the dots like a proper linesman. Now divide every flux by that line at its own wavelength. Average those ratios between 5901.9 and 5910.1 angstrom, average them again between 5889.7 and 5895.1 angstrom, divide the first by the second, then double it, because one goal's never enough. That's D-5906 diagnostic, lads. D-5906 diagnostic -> 2.28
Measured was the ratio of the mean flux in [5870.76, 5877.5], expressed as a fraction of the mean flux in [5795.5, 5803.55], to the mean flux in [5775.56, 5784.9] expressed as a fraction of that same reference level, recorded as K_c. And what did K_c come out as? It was 0.99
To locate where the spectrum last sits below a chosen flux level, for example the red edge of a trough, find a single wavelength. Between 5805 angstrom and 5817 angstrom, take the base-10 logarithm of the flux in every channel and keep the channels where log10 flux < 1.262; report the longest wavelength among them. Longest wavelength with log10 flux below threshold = 5816.26 angstrom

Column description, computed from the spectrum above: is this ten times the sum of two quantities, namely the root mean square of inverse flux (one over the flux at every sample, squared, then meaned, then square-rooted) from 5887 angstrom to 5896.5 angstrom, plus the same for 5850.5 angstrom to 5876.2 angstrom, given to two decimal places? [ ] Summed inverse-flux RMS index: 1.19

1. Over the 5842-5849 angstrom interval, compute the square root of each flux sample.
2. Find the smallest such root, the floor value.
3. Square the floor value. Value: 18.2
